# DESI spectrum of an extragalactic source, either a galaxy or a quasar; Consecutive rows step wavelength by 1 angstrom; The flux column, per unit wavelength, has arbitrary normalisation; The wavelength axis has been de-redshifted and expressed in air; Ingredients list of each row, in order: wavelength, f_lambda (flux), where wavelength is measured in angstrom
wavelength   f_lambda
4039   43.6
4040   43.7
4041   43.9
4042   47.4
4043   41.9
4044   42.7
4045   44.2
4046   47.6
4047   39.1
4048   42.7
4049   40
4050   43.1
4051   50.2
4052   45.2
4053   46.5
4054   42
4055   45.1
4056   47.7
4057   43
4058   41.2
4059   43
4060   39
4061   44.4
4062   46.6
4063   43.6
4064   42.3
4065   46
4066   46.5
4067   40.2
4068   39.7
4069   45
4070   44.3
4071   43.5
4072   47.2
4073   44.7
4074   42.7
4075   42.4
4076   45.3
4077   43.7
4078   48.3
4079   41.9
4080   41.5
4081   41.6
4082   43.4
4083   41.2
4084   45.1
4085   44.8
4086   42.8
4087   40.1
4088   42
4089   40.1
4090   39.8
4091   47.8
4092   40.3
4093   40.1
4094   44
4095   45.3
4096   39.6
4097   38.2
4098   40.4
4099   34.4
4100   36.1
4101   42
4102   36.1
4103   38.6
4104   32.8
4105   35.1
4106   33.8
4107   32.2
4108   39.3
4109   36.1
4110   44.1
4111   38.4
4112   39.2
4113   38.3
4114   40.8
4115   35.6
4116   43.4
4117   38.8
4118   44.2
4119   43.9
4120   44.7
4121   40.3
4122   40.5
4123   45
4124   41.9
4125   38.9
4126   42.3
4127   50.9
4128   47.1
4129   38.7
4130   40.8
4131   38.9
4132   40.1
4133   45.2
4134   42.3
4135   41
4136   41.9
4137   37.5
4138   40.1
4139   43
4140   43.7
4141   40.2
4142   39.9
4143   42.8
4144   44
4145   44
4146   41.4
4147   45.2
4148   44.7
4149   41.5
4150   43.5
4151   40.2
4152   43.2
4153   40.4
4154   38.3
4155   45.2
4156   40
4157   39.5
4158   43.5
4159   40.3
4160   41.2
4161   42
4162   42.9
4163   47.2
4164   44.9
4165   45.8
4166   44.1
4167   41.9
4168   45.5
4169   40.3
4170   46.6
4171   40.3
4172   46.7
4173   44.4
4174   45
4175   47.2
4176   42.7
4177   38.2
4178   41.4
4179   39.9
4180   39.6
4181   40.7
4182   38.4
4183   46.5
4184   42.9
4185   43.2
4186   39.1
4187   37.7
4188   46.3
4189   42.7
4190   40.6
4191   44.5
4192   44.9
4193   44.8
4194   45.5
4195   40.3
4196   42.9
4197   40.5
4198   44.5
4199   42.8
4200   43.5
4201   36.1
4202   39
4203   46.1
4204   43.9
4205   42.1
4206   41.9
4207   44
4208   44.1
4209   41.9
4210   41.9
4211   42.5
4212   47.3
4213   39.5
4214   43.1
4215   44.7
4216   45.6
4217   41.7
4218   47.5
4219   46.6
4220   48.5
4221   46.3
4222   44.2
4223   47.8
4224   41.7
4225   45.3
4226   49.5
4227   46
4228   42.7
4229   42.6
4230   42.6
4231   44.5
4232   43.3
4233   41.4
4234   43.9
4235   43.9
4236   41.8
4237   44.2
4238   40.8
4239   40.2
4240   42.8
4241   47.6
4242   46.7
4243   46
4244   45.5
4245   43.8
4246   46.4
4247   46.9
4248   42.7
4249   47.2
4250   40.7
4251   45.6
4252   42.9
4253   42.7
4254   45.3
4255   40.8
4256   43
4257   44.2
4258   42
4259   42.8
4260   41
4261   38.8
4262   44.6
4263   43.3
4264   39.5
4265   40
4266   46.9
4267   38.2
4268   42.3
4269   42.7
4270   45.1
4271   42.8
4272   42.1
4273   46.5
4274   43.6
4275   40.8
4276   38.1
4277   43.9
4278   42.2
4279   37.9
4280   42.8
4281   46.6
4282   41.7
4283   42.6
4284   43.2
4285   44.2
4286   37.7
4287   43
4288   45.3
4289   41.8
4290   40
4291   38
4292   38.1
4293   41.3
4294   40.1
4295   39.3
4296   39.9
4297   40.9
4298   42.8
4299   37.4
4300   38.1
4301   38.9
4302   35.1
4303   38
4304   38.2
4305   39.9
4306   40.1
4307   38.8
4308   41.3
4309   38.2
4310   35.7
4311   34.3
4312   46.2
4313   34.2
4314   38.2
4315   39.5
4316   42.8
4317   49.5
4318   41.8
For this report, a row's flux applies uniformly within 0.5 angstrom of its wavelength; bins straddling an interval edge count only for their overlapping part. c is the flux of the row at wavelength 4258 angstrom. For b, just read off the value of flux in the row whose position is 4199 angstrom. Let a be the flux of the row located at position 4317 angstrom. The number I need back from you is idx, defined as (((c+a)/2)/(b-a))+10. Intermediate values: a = 49.5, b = 42.8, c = 42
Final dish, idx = 3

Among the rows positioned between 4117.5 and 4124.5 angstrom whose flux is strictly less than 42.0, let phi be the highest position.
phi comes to 4124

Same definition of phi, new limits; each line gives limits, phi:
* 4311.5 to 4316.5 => 4315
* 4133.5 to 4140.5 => 4138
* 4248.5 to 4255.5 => 4255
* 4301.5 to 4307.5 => 4307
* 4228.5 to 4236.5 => 4236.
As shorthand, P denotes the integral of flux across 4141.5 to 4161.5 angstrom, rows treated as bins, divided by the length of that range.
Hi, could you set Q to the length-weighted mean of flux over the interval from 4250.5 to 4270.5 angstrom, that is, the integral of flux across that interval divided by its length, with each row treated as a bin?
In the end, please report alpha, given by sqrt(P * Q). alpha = 42.3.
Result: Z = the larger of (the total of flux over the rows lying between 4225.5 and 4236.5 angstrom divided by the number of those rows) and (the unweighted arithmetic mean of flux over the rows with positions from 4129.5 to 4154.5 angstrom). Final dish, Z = 43.84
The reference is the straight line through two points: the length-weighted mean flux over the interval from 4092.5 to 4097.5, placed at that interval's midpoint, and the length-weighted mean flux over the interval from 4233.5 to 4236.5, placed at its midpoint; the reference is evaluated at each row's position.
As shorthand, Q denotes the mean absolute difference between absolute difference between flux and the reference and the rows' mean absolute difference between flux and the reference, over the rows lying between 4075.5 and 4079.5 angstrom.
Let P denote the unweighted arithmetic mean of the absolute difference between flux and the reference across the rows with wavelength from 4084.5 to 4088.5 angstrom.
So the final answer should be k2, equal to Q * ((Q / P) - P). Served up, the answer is -1.1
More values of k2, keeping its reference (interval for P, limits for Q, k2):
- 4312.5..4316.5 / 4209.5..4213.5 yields -8.4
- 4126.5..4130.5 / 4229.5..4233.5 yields -2.8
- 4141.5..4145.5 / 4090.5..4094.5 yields -1.1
